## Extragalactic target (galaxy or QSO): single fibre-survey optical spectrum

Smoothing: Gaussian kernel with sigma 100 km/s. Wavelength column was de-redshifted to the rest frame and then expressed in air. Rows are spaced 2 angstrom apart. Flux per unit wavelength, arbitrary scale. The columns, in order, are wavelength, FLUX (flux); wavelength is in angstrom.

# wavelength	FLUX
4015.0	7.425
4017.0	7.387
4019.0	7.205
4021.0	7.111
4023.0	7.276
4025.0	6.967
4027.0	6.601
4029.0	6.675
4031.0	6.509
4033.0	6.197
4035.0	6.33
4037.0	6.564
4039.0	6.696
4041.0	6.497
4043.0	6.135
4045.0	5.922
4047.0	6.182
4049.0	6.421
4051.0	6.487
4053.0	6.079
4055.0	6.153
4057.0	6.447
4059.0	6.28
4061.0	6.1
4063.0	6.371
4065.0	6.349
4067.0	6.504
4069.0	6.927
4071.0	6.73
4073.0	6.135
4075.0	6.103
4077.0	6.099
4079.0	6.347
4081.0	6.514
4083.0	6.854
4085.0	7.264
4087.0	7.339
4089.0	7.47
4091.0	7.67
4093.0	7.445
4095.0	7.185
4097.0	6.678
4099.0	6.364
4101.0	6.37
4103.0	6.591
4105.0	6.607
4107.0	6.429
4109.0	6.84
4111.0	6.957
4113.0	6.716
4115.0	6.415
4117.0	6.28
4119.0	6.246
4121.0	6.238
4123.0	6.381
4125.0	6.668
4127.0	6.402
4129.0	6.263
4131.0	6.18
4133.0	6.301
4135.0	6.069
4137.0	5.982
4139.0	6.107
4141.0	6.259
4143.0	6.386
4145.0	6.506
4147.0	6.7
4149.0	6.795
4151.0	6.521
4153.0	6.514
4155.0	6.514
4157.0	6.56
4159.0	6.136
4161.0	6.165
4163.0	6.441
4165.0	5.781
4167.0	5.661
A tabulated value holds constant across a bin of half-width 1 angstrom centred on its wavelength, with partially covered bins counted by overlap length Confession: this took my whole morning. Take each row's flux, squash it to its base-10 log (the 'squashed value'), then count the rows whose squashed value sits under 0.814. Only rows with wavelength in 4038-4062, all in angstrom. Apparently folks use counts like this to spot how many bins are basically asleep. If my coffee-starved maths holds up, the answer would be 11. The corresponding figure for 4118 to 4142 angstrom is 11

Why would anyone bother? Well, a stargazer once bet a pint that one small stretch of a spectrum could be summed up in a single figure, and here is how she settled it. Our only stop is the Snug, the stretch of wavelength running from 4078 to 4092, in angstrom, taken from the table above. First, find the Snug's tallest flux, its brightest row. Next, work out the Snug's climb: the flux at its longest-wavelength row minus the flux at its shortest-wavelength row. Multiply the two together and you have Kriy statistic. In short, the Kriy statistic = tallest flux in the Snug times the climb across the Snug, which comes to 10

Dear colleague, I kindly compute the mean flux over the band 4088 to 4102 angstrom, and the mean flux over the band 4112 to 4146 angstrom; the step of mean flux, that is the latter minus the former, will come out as -0.71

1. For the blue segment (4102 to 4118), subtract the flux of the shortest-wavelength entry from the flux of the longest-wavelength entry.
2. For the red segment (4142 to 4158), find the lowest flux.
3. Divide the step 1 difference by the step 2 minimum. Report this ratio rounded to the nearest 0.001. -0.049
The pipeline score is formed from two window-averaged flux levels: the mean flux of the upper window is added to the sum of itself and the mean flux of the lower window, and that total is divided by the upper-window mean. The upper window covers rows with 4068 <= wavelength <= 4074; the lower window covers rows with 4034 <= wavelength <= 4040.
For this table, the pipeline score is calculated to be 2.99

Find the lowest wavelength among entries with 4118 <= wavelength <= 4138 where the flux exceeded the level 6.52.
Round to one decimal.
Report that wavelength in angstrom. 4125.0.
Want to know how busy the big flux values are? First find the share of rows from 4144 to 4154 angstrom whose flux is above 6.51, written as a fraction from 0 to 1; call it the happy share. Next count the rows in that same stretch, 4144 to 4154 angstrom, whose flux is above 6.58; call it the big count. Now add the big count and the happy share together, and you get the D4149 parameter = 2.8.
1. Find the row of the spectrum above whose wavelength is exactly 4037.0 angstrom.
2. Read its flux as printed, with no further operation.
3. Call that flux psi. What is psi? 6.564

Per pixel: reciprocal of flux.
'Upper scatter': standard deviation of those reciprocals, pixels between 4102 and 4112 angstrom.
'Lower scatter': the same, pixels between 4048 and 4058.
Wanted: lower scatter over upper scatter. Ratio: 1.01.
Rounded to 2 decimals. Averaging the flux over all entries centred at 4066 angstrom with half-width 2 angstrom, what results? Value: 6.43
